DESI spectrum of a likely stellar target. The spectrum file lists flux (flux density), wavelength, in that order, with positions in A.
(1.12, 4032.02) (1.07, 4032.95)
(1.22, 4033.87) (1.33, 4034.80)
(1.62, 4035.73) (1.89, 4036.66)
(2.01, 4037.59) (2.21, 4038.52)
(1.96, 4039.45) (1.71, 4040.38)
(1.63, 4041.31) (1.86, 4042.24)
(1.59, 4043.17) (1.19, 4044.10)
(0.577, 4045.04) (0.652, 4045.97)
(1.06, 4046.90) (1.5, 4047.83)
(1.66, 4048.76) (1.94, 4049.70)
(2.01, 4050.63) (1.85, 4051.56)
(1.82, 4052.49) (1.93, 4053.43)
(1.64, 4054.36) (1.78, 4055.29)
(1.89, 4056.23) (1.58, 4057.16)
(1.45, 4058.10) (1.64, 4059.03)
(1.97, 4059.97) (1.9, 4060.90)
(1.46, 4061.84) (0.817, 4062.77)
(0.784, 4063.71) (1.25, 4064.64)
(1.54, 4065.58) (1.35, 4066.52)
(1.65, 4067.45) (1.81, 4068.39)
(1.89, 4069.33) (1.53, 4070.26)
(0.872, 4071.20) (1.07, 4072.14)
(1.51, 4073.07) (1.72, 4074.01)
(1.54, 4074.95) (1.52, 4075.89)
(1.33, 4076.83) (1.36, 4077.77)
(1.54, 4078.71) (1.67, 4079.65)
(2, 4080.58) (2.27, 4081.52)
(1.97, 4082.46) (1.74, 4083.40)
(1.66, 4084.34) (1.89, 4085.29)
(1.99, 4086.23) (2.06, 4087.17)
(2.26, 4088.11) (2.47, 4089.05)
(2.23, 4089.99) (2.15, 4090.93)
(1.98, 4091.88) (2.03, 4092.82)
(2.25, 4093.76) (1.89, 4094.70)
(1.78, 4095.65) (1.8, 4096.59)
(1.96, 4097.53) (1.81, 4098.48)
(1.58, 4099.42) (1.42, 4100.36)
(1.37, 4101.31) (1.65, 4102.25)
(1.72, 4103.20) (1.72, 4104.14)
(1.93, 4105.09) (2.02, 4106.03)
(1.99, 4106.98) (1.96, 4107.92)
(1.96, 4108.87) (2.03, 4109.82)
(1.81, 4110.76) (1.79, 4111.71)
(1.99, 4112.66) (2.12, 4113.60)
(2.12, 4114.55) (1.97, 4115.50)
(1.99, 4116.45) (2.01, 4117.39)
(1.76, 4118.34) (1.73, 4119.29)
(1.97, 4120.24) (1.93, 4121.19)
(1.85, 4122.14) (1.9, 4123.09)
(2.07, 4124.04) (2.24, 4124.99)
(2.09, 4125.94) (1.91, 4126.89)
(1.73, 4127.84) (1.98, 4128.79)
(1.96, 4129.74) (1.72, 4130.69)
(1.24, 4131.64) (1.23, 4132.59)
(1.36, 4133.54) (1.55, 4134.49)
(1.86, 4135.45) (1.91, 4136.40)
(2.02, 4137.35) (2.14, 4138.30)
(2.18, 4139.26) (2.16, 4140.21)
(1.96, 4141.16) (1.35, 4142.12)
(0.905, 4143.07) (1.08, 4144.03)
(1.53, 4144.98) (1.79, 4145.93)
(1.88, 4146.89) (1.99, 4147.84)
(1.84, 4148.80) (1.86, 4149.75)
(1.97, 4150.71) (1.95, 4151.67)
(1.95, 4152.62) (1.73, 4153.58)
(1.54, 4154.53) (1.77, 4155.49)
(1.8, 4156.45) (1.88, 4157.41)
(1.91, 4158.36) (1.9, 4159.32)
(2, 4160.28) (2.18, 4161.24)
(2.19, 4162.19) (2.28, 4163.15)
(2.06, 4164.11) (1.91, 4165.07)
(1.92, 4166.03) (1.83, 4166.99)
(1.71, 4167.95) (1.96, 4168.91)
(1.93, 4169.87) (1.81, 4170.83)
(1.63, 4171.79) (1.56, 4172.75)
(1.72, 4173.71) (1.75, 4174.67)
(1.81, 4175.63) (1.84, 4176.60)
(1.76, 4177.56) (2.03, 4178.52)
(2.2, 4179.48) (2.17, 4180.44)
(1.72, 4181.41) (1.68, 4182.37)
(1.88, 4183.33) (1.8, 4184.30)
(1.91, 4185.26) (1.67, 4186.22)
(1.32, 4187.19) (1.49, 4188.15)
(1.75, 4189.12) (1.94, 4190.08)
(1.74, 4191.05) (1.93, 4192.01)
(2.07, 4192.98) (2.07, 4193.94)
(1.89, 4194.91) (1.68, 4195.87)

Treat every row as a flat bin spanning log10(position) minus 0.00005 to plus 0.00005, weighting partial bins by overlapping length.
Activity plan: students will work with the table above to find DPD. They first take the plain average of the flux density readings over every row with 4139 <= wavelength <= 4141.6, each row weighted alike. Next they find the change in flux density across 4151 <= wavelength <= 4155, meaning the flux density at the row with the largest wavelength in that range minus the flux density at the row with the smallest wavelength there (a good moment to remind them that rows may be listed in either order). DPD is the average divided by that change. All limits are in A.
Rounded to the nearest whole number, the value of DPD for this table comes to -5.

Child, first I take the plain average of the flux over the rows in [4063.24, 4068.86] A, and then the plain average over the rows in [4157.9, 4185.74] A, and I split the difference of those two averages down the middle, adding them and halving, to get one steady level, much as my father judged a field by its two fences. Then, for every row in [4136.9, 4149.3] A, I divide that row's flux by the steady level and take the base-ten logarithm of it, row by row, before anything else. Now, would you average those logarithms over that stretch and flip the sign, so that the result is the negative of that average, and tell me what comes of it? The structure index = -0.01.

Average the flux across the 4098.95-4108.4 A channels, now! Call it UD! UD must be 1.74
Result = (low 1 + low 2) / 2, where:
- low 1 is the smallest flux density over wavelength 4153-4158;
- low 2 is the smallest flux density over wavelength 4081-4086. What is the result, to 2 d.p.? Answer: 1.60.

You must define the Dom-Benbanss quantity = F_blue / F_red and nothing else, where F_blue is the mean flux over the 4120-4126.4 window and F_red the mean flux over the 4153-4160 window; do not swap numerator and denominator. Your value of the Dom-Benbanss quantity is 1.12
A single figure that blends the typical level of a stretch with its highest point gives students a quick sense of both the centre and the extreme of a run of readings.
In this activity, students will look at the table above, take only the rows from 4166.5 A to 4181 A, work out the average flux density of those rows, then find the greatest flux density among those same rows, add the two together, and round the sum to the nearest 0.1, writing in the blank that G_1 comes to 4.0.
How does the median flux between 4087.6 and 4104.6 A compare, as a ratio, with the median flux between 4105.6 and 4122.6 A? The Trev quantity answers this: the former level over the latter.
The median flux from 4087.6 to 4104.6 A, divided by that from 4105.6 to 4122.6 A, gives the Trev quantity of 0.94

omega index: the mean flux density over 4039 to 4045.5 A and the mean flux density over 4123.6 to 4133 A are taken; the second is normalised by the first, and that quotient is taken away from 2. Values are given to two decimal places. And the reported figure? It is 0.79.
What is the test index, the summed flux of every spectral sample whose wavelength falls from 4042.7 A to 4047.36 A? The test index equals 5.1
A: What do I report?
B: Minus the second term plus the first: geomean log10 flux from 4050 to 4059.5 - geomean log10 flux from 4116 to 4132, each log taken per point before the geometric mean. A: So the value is -0.025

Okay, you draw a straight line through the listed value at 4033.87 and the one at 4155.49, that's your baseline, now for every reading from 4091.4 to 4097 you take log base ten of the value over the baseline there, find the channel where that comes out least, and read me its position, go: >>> 4095.65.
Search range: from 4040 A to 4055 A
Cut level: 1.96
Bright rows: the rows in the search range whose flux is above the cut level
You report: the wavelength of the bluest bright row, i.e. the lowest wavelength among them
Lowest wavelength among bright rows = 4050.63 A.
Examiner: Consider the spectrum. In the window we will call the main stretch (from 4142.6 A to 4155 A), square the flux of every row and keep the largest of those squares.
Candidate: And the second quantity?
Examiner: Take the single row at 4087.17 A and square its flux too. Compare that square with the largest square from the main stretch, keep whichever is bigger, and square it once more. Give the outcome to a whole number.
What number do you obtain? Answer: 18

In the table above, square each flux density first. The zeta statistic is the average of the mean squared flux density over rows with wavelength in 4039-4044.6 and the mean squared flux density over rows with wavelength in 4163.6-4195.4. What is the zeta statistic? 3.1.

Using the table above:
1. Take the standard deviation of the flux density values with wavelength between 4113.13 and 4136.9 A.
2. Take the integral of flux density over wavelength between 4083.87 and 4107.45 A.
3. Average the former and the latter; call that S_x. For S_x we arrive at 22.6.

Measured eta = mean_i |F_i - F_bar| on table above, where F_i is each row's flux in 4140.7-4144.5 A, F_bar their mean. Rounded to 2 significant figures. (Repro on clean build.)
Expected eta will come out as 0.33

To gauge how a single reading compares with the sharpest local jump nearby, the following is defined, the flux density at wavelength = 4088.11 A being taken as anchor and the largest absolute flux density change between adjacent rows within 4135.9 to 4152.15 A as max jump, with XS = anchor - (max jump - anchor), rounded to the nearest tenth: 3.9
